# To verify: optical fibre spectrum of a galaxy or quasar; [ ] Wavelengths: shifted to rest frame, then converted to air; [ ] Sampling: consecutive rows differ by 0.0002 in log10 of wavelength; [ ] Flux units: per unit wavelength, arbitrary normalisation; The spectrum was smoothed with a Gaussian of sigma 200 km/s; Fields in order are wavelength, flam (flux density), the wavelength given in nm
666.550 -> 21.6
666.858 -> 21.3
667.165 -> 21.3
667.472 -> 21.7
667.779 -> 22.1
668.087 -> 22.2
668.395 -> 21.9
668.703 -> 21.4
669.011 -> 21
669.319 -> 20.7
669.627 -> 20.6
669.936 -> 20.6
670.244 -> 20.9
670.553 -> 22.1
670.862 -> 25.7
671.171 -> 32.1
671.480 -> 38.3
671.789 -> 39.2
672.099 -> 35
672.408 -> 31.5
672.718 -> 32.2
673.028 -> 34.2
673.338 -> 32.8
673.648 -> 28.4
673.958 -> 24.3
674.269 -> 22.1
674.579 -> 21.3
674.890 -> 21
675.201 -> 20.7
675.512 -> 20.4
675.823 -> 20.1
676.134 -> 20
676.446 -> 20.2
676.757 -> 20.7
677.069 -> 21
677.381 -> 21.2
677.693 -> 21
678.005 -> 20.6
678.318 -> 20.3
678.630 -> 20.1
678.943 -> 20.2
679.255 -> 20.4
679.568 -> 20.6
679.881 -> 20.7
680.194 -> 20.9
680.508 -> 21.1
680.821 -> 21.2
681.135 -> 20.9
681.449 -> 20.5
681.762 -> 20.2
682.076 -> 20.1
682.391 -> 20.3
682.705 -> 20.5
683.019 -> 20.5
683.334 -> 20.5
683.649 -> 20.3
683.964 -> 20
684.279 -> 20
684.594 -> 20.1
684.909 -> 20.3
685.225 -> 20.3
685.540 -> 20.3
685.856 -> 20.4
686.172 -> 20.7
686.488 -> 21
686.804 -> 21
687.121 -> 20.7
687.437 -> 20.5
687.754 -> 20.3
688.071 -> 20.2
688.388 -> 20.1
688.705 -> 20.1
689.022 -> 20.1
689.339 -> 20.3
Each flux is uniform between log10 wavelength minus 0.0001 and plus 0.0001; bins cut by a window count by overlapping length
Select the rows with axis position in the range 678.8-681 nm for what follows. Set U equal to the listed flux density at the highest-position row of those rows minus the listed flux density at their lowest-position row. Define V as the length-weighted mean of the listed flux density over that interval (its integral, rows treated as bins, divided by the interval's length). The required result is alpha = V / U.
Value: 21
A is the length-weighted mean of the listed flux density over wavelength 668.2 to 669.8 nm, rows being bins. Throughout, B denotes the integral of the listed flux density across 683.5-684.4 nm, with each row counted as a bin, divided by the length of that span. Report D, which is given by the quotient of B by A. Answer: 0.95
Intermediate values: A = 21.1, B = 20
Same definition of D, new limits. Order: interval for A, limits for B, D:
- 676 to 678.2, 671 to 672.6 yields 1.70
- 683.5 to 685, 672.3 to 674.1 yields 1.52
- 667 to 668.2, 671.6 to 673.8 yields 1.53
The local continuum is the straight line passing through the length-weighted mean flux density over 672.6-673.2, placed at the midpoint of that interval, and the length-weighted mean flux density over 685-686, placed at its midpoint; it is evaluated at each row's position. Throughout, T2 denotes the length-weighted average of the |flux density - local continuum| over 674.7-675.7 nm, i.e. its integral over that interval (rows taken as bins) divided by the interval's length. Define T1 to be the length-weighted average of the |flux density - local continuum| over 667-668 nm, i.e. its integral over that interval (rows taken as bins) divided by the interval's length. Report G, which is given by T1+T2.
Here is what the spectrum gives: 27.2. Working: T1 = 17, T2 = 10.2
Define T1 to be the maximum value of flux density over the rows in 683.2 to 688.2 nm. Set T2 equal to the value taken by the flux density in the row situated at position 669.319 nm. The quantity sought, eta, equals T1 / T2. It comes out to 1.01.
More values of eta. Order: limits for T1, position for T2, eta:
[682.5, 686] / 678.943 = 1.01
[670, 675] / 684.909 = 1.93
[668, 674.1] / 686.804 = 1.87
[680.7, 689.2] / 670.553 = 0.96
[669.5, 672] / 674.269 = 1.77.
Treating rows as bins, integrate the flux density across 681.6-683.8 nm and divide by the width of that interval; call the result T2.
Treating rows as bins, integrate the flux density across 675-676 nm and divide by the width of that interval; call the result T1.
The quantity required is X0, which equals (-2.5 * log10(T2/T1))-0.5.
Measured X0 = -0.5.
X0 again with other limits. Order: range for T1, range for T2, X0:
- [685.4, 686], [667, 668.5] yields -0.6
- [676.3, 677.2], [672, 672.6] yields -1.0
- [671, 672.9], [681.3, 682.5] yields 0.1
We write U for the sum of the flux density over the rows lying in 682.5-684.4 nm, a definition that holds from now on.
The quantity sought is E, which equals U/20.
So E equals 6.09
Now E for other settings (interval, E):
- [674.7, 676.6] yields 6.12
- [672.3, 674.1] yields 9.17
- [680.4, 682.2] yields 6.20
